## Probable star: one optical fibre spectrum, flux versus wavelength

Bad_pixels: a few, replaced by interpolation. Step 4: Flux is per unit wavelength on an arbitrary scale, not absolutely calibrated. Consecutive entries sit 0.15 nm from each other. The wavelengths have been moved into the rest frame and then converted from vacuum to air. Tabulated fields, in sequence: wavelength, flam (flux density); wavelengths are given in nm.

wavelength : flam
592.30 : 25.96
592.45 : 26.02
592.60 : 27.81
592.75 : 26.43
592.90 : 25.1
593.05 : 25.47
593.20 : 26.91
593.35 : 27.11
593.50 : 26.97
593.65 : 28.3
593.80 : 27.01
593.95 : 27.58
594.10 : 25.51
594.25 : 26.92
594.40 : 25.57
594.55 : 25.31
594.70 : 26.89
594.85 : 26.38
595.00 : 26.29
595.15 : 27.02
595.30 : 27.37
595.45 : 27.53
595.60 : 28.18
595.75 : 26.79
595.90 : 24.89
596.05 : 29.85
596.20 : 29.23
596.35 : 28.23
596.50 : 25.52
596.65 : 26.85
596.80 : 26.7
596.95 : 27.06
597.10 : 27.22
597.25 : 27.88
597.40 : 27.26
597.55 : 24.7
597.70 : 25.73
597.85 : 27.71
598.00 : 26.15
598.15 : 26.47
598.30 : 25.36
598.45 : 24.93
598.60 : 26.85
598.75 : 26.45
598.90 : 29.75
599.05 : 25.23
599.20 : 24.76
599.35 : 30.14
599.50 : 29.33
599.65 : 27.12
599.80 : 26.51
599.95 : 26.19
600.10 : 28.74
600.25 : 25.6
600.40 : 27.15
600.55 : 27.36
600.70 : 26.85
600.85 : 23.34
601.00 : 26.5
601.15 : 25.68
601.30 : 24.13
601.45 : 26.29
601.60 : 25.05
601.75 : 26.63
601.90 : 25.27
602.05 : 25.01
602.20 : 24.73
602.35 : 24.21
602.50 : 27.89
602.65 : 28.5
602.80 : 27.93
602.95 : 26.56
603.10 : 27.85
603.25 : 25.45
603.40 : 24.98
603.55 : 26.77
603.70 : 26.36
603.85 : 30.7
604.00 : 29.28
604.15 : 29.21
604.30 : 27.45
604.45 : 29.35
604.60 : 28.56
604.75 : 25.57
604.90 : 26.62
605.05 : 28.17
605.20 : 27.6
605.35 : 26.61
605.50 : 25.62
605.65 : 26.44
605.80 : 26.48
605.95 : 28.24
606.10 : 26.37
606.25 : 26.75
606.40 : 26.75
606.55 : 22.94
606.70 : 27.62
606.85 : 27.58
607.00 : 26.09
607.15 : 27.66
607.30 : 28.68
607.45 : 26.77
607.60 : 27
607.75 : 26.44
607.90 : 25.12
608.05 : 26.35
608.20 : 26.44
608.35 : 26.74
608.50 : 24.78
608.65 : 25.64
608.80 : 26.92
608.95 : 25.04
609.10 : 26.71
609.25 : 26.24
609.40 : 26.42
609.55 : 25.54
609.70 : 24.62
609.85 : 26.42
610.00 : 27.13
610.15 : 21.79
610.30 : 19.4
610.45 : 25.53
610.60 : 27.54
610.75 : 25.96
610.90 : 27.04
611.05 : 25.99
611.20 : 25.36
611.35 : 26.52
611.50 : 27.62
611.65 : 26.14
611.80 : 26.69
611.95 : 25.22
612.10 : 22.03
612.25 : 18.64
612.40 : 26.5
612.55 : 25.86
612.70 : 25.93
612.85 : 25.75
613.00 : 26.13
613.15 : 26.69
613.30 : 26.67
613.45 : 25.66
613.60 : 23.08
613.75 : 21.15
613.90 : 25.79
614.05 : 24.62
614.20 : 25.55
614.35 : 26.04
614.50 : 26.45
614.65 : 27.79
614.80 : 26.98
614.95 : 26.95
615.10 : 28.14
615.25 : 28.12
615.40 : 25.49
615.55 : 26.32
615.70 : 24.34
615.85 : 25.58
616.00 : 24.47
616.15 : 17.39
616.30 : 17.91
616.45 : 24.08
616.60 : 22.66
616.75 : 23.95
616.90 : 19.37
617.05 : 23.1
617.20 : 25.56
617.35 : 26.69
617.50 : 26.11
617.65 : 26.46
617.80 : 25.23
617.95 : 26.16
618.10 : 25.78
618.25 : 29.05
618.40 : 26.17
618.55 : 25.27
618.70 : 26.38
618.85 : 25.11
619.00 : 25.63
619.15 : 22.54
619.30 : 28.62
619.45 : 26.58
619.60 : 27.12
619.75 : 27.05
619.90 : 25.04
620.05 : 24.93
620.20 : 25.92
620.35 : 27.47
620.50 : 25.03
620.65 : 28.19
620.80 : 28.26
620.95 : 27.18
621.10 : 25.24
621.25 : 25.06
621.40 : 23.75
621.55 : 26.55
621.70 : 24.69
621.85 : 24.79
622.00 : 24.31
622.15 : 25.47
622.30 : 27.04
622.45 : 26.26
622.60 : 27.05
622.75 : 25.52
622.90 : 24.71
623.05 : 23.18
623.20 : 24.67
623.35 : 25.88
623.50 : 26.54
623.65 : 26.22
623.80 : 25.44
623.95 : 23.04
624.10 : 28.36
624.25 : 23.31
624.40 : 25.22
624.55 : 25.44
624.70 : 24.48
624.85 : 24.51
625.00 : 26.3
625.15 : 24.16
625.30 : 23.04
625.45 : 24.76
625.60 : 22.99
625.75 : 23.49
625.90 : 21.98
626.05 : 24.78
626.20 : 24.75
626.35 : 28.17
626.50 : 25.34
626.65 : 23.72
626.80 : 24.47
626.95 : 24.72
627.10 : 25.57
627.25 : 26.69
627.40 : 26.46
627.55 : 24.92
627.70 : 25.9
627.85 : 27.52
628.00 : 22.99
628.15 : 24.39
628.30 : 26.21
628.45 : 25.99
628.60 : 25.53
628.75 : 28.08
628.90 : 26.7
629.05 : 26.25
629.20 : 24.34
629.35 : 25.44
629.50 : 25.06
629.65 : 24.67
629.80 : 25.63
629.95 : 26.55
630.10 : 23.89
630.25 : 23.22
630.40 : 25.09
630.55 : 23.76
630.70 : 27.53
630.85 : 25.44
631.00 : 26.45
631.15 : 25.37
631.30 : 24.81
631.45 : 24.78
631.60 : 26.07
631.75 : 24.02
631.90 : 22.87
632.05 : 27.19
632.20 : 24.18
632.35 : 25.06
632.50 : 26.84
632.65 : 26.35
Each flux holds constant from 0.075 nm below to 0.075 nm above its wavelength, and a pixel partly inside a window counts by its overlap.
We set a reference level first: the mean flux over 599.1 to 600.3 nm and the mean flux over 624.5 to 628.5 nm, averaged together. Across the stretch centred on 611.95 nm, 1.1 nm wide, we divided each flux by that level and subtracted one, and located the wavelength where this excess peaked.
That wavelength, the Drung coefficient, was 611.50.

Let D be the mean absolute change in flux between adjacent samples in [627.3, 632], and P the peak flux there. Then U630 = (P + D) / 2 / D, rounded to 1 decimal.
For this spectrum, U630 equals 10.5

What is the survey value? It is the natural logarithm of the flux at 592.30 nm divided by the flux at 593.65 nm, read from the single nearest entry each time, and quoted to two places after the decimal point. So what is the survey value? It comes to -0.09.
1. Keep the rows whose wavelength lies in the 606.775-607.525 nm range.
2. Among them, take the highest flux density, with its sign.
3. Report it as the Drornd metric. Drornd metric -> 28.68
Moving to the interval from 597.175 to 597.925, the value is 27.88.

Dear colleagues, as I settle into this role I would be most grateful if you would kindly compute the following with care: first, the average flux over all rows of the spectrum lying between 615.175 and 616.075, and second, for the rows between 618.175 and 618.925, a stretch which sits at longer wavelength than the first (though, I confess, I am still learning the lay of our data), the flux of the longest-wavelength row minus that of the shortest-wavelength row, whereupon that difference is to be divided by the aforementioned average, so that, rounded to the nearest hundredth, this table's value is -0.15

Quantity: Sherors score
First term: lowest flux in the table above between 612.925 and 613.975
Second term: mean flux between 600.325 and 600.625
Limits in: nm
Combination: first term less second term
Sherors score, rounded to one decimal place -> -6.1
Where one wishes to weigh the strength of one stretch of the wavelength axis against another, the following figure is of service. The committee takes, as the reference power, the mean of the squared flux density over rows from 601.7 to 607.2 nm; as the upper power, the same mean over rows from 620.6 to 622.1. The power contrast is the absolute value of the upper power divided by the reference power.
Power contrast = 0.92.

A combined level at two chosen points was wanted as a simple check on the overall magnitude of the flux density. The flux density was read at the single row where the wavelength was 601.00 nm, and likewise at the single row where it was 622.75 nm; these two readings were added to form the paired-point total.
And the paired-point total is 52.0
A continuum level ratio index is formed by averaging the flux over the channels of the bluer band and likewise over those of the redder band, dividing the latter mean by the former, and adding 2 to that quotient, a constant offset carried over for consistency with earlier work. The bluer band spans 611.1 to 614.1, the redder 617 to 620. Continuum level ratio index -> 3.04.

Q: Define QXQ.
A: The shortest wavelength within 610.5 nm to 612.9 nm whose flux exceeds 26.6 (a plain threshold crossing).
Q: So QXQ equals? 610.60 nm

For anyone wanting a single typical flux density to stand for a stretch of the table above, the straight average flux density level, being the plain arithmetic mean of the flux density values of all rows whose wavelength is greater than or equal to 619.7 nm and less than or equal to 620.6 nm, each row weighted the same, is 25.9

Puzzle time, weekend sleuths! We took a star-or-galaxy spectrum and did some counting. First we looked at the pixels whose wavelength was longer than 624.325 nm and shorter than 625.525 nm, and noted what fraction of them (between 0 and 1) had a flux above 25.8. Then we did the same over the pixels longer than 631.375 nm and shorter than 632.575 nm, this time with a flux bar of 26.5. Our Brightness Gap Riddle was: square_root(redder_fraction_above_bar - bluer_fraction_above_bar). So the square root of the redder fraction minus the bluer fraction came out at 0.35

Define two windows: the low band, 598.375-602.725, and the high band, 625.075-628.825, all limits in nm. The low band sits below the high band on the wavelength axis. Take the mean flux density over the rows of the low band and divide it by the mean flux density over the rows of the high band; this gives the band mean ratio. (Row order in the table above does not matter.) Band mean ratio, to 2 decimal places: 1.05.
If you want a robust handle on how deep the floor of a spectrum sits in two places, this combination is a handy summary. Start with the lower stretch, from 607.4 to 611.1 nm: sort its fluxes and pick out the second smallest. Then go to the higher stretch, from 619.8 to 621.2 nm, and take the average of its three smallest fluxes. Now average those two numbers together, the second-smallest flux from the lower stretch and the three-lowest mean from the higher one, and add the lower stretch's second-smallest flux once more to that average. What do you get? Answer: 45.2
